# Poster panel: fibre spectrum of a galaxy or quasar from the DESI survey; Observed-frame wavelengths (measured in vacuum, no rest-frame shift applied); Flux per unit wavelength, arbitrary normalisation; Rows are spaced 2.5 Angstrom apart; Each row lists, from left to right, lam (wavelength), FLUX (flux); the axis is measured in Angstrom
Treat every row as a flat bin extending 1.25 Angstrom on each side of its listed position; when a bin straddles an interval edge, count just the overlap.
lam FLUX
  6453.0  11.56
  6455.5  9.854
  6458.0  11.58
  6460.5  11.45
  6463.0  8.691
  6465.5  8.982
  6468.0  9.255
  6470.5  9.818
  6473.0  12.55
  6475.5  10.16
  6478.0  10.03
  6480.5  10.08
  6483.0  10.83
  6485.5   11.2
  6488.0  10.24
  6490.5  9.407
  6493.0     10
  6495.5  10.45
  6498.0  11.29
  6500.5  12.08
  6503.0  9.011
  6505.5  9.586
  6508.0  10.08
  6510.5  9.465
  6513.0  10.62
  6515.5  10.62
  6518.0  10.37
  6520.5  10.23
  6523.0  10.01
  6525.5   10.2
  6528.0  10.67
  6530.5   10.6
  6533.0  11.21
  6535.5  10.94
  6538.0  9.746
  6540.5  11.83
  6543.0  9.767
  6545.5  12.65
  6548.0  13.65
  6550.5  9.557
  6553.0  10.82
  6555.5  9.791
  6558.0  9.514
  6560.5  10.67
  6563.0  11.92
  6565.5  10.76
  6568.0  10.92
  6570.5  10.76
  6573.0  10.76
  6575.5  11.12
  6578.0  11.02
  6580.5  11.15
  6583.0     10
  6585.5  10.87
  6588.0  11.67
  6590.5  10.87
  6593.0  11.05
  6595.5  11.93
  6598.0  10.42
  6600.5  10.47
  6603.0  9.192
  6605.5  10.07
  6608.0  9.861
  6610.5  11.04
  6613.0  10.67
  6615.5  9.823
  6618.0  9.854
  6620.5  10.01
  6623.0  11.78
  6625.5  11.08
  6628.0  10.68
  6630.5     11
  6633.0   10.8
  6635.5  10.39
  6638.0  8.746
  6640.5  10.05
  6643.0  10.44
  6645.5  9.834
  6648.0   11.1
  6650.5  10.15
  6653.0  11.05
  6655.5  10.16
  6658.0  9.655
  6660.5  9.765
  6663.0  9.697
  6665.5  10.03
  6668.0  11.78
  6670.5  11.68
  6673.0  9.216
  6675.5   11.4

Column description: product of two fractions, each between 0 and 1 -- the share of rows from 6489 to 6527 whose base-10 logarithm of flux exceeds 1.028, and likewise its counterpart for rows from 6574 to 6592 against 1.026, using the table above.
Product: 0.11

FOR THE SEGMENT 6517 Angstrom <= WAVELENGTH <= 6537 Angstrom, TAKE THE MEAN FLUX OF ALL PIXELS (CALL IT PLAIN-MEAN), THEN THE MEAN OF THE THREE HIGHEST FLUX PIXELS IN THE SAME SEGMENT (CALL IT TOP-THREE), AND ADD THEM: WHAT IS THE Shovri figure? 21.5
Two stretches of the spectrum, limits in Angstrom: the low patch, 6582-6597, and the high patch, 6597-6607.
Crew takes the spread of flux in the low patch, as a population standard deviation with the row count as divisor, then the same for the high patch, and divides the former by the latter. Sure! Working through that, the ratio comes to 1.22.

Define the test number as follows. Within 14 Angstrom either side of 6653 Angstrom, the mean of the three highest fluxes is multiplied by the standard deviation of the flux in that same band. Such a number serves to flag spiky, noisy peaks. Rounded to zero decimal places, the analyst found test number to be 5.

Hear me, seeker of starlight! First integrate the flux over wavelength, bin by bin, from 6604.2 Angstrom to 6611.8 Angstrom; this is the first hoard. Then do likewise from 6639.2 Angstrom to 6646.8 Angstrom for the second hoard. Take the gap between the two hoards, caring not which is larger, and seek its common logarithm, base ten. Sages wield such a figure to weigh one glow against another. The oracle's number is 0.21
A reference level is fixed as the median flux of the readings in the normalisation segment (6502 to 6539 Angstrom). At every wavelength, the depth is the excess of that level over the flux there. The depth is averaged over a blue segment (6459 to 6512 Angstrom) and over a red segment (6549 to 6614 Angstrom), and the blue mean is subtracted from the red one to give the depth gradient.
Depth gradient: -0.4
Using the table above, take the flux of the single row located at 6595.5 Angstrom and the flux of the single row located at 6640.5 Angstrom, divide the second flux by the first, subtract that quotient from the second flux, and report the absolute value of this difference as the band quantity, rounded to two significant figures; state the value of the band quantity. 9.2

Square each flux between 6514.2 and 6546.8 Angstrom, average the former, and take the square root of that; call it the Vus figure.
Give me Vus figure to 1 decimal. 10.7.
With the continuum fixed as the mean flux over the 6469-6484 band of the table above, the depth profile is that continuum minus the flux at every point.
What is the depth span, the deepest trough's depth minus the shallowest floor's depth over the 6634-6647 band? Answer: 1.7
